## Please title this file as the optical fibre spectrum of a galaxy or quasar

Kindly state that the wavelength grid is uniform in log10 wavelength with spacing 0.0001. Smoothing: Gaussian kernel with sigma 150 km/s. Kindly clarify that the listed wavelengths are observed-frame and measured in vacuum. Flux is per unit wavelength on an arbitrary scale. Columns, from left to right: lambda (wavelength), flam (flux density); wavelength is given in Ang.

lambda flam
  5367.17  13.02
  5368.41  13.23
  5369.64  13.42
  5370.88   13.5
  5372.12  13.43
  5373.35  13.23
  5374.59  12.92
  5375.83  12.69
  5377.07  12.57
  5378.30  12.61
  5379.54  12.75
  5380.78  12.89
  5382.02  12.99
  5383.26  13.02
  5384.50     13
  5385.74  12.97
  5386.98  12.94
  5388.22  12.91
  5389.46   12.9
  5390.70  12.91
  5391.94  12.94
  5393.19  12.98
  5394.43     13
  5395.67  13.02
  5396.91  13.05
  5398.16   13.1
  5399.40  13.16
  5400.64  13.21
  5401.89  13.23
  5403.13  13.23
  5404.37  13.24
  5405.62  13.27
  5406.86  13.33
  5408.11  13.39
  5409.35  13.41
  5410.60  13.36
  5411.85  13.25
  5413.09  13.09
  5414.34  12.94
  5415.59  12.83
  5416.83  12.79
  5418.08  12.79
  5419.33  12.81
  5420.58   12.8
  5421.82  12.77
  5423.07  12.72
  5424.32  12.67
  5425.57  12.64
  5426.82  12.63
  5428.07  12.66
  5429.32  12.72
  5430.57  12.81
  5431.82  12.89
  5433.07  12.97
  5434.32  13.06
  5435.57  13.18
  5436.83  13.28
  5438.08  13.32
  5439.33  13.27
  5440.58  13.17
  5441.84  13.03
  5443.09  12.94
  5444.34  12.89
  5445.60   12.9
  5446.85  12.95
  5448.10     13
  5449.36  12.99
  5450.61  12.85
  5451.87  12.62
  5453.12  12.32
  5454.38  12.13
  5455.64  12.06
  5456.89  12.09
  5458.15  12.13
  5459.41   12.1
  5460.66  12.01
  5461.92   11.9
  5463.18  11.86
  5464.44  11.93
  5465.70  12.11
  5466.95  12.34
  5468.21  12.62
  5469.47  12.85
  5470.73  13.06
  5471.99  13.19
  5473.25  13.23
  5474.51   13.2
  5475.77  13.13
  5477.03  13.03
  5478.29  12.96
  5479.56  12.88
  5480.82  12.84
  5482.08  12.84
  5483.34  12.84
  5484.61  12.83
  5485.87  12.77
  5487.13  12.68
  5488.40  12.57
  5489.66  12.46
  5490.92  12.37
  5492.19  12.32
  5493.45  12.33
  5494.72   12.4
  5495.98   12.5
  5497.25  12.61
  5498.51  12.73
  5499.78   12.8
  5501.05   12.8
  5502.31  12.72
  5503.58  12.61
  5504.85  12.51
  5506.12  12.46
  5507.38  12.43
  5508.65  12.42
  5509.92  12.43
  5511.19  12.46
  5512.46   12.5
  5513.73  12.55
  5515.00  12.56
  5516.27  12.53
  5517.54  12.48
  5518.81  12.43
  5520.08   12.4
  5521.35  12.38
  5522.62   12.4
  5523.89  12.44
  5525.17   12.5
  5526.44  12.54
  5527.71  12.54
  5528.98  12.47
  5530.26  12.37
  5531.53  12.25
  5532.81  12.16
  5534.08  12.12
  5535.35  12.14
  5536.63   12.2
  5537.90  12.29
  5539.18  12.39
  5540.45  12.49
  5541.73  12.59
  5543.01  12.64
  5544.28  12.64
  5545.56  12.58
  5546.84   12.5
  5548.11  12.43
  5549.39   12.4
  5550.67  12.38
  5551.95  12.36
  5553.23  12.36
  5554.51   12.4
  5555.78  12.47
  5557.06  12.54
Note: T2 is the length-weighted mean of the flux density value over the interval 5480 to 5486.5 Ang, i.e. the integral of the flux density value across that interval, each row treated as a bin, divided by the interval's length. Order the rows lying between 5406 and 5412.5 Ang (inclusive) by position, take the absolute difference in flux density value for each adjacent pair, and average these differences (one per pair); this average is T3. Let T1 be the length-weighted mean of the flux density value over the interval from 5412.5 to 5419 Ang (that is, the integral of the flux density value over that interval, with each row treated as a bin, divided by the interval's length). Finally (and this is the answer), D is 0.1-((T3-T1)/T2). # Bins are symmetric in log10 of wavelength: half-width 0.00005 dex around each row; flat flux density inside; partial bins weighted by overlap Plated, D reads 1.10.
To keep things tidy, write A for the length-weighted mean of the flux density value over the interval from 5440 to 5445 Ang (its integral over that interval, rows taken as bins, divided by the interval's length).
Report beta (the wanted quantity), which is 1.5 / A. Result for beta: 0.115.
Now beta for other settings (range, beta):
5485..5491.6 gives 0.119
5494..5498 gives 0.120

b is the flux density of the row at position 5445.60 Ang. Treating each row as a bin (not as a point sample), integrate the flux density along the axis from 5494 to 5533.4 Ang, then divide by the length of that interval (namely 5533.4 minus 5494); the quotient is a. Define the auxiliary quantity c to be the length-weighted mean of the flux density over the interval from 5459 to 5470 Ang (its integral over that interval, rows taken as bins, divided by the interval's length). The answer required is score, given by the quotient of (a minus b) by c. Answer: -0.03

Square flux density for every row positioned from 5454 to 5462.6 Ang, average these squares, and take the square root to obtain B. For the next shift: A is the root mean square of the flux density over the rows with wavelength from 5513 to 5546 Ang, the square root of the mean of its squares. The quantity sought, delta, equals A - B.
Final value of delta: 0.37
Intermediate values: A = 12.4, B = 12.1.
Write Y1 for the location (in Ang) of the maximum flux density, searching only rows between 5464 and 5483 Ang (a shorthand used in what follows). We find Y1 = 5473.25 Ang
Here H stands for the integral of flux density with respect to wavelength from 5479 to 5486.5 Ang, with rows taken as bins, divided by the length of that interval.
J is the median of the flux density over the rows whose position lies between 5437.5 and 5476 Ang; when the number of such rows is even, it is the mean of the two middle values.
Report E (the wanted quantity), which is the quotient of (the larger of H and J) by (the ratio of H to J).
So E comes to 12.9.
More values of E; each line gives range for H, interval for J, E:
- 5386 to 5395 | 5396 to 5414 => 13.5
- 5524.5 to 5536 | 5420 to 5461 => 13.3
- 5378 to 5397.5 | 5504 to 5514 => 12.5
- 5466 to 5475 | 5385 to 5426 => 13.1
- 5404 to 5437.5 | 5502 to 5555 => 12.4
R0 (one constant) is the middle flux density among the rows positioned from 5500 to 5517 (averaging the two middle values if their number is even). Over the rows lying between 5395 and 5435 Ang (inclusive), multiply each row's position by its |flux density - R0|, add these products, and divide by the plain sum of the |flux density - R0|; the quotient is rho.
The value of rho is 5411.1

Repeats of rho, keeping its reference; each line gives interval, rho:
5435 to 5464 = 5448.1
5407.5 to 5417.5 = 5411.4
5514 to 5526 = 5520.5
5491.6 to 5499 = 5495.2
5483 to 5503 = 5492.5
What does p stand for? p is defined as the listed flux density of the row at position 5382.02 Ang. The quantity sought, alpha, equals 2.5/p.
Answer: 0.192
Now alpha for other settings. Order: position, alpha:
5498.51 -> 0.196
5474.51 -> 0.189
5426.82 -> 0.198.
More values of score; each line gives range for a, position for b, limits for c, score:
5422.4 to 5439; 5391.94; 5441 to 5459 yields 0.00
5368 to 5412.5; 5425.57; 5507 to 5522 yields 0.04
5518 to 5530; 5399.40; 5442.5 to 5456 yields -0.06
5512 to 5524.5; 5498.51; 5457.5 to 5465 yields -0.02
